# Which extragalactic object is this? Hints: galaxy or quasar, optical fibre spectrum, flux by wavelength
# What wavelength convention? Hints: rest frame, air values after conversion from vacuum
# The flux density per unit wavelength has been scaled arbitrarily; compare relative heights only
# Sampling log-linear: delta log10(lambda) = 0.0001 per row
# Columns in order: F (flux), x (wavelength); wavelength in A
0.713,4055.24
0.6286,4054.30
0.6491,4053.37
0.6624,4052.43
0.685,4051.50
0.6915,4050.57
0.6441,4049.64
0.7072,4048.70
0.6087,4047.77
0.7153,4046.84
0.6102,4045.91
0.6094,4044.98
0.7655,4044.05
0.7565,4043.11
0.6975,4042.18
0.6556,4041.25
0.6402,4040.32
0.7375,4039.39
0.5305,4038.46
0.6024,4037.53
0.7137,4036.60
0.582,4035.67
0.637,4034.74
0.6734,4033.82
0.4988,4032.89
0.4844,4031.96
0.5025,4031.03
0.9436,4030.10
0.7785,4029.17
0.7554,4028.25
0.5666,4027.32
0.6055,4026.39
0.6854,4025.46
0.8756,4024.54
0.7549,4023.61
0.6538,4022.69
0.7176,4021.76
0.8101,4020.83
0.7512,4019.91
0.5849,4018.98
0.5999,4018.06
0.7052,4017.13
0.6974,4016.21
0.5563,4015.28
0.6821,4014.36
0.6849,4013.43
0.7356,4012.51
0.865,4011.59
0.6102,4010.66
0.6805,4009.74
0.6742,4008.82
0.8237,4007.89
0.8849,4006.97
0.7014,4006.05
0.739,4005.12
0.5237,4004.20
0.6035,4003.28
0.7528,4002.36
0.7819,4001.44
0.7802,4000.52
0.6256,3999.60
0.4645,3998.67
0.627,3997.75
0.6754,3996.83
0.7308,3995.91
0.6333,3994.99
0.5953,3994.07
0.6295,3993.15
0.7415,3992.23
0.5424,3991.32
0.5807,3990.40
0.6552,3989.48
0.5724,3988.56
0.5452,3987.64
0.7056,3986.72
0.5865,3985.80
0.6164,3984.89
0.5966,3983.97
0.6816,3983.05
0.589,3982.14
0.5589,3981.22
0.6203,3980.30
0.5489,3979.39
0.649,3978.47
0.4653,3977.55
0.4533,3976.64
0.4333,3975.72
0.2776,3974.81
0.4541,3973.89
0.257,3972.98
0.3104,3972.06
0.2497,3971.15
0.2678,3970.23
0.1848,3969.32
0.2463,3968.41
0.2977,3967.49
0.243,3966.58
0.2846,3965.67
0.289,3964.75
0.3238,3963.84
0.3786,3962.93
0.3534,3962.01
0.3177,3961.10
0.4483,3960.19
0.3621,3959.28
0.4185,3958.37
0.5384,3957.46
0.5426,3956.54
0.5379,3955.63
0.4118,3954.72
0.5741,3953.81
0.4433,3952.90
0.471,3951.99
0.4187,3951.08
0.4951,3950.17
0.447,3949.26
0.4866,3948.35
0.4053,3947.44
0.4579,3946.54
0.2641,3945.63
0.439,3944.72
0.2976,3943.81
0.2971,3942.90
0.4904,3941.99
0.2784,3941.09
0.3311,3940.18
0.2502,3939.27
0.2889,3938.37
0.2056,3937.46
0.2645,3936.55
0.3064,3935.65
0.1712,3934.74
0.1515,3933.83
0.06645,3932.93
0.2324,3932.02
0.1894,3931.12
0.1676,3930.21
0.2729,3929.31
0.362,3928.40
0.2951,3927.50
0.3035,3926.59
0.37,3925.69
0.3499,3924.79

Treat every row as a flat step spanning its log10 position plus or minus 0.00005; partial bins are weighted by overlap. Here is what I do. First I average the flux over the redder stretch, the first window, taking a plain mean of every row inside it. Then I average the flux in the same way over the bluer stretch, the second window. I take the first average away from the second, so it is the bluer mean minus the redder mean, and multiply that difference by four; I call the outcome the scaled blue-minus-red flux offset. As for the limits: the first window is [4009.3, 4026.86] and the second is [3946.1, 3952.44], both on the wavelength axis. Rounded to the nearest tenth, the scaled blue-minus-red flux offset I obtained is -1.0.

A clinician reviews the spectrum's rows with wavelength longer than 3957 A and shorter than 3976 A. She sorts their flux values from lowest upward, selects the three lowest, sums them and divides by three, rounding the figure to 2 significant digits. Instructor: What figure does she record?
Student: 0.22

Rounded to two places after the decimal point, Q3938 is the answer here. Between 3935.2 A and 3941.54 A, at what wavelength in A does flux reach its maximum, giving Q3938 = 3940.18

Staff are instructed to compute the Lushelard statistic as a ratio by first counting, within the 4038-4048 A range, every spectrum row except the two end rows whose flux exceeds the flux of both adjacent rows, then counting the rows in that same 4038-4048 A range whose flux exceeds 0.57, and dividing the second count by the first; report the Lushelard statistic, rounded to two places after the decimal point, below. 3.33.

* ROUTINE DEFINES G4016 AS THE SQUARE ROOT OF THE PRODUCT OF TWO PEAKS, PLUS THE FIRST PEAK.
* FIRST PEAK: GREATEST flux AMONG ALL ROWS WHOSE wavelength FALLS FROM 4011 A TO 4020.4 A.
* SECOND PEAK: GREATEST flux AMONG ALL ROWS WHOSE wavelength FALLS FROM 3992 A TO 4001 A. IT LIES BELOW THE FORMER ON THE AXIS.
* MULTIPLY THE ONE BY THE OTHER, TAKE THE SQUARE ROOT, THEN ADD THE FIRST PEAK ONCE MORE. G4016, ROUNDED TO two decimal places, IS 1.69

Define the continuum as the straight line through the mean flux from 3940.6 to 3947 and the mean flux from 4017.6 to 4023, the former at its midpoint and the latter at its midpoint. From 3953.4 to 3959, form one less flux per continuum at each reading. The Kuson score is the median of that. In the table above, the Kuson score -0.3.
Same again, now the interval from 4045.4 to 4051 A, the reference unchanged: 0.2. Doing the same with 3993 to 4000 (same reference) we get -0.1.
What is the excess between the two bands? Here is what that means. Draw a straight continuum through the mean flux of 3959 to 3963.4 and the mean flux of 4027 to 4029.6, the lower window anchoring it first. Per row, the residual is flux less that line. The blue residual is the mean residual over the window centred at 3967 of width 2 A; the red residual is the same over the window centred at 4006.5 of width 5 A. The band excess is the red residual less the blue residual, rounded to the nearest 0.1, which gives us 0.3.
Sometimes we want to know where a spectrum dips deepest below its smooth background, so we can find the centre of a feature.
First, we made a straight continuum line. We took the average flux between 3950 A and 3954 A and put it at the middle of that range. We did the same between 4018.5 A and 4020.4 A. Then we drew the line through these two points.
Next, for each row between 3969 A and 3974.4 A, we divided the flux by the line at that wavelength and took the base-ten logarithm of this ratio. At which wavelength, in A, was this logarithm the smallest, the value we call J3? 3969.32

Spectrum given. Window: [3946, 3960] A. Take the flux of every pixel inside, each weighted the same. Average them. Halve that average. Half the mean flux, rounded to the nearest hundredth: 0.23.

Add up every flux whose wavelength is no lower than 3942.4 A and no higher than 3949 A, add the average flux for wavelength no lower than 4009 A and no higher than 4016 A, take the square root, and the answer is 1.83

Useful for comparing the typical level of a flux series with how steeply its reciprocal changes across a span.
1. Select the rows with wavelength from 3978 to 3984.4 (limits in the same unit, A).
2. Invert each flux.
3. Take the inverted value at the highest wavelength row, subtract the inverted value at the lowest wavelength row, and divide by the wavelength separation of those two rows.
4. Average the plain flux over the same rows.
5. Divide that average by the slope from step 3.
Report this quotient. 25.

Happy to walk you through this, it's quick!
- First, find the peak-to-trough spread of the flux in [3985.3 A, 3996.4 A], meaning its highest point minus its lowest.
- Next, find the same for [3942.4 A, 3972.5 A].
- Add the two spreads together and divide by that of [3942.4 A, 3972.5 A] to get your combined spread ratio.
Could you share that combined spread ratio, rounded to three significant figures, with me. 1.51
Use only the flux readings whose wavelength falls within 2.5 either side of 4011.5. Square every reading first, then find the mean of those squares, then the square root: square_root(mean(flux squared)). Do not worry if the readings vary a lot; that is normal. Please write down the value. 0.72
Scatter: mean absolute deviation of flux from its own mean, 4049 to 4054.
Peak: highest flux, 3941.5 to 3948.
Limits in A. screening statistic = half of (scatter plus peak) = 0.25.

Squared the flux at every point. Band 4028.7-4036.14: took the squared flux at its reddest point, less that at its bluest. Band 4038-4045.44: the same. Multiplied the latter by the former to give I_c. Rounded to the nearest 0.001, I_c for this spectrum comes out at -0.024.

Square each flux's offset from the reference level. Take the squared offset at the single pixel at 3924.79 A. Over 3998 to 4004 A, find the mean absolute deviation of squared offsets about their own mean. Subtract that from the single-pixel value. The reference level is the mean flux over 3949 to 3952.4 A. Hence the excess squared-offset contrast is -0.029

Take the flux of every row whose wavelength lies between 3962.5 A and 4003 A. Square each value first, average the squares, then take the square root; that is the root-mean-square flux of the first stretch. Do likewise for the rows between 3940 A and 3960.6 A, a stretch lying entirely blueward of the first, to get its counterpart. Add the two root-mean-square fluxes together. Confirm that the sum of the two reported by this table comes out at 0.98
